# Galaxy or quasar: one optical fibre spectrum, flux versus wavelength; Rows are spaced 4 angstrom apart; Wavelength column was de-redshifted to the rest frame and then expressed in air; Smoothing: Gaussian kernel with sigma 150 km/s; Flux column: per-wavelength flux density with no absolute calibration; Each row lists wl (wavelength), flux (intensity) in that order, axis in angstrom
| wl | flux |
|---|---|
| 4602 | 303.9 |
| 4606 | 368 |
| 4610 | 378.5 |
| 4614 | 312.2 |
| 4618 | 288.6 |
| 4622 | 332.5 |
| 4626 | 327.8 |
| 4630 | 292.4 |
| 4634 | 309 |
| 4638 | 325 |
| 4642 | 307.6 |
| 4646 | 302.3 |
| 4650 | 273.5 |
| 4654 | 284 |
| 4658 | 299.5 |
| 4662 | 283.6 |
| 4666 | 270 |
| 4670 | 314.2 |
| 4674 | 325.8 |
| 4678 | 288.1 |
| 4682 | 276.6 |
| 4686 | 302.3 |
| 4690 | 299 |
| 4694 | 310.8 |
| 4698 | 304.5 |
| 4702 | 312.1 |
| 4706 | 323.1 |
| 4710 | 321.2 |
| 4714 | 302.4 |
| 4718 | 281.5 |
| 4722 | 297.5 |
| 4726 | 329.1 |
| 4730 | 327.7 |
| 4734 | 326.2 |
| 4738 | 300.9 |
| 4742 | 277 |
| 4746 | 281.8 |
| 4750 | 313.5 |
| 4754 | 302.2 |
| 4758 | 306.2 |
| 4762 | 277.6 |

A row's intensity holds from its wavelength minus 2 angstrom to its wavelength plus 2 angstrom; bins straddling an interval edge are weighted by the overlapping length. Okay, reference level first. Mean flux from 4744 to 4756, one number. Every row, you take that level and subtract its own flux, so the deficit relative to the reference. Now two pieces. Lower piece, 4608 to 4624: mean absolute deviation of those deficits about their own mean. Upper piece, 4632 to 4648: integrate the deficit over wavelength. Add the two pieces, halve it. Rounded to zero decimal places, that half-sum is -81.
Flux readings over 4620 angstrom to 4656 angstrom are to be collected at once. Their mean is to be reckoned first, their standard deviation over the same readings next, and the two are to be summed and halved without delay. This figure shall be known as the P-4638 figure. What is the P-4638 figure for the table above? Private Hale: 163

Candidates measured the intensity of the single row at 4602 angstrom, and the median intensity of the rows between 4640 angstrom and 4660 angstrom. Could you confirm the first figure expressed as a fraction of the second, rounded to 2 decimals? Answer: 1.01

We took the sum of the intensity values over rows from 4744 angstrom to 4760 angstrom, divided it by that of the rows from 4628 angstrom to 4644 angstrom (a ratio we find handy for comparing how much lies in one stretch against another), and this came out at 0.98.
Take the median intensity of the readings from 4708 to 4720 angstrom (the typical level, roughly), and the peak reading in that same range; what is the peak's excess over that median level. 19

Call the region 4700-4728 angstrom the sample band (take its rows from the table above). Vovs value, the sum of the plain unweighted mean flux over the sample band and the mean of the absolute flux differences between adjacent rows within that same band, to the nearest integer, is 326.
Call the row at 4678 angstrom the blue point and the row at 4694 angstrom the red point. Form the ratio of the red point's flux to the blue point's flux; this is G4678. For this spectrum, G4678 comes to 1.08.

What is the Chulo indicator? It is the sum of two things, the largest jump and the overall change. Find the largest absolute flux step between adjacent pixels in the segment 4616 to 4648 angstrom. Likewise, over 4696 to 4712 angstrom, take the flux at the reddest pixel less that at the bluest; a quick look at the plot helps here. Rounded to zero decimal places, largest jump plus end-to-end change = 61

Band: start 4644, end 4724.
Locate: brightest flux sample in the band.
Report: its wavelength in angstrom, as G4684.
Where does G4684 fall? 4674 angstrom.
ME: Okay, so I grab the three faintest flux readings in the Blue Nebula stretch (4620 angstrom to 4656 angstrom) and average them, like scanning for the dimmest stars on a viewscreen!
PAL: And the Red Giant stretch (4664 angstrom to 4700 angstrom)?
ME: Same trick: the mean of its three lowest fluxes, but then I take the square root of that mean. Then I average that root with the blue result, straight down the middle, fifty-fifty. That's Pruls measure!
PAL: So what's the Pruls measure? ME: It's 150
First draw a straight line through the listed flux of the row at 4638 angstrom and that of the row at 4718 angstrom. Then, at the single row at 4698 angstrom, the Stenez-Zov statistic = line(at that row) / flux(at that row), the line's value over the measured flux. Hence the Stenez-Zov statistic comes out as 0.96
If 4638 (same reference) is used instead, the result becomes 1.00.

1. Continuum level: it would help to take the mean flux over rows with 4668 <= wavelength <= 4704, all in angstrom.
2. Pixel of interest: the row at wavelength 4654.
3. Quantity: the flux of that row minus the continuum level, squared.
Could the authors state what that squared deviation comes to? 389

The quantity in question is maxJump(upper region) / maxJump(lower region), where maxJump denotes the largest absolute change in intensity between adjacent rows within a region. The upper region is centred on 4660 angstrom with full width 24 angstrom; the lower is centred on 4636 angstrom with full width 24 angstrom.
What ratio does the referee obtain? 1.2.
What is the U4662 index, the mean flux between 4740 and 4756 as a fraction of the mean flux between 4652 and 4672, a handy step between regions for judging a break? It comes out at 1.01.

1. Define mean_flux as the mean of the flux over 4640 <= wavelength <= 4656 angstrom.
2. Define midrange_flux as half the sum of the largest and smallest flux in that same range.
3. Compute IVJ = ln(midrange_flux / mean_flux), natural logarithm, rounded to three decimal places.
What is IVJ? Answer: -0.004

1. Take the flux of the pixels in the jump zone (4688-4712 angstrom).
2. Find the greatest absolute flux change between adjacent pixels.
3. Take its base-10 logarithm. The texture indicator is 1.07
